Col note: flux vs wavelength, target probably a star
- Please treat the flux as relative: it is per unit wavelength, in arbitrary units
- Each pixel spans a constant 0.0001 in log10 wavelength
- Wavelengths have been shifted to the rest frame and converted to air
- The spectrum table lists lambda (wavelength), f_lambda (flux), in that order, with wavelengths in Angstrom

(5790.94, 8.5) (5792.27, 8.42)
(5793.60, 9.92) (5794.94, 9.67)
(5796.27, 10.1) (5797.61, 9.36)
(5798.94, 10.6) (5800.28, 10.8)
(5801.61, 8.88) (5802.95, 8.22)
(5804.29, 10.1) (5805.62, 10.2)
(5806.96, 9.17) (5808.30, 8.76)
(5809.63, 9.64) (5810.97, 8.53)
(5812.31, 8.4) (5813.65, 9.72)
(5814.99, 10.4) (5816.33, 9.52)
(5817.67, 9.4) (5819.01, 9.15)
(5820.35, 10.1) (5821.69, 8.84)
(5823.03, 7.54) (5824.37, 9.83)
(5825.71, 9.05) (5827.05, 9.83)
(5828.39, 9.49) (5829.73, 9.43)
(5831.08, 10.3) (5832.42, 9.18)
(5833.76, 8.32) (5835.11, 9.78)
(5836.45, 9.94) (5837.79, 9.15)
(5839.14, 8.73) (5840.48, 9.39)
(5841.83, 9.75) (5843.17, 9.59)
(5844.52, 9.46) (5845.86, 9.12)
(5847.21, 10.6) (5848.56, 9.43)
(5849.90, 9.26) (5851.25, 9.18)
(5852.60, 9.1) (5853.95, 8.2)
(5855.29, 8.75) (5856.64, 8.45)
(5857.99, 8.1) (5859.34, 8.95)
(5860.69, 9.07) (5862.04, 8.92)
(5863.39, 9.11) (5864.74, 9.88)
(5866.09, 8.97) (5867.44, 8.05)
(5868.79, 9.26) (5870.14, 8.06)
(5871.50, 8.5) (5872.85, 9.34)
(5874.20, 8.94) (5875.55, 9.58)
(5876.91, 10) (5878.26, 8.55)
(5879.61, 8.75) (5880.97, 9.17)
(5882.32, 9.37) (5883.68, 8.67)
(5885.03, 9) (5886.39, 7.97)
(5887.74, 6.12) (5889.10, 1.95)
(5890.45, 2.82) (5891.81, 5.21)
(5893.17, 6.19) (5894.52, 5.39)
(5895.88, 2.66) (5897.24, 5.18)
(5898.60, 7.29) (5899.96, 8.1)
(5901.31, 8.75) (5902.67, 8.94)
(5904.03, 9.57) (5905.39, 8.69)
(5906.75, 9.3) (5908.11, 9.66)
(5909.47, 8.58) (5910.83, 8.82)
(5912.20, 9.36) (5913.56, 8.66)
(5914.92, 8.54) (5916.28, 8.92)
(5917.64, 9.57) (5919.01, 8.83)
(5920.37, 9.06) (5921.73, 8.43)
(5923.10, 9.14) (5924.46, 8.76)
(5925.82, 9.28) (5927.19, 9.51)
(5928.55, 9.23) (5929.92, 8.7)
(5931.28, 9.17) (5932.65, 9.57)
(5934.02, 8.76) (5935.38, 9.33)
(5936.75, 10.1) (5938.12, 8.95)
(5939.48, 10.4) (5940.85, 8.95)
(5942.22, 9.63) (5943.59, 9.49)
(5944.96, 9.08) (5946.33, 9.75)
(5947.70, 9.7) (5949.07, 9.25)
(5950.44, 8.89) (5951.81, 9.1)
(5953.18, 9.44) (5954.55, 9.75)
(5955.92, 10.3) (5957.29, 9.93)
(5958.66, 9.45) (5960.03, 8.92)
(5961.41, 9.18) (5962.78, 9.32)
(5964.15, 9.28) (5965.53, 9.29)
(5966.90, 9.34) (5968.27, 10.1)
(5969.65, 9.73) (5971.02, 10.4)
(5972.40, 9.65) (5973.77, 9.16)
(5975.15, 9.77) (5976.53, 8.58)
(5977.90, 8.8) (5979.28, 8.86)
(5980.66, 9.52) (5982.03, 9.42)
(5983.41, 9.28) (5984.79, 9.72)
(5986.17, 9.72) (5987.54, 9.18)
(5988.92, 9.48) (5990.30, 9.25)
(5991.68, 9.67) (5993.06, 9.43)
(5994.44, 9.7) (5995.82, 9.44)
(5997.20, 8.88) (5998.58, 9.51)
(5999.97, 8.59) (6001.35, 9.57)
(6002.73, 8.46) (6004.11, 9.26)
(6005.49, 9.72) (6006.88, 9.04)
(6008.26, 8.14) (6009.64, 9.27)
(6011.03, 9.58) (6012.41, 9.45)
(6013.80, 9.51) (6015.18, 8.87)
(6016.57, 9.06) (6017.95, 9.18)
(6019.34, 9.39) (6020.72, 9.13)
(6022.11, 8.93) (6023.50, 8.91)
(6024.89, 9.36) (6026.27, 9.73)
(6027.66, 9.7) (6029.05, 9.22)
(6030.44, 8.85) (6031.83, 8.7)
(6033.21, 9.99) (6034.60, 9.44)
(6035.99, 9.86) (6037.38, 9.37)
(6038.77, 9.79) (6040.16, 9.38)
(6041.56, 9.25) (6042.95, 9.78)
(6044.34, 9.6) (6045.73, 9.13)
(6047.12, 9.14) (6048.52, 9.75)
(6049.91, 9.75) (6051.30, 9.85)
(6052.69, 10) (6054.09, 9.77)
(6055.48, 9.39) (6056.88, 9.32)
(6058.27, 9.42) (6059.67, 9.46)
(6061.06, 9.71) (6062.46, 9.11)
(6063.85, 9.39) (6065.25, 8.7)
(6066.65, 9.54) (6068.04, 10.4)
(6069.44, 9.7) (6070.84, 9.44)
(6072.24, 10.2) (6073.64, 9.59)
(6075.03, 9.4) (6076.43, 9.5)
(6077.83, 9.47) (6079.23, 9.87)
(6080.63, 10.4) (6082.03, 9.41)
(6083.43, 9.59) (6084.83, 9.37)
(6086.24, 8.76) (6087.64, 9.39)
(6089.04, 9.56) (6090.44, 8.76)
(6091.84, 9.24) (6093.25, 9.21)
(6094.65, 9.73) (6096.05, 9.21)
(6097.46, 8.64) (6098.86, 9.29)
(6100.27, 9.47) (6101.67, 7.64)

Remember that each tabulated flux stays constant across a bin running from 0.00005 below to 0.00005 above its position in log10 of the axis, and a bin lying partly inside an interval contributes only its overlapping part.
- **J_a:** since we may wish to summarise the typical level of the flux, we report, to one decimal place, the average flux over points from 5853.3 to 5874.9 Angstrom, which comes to 8.8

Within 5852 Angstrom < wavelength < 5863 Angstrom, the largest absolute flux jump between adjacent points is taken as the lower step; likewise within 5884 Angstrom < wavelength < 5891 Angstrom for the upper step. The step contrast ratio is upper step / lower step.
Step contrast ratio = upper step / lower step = 4.6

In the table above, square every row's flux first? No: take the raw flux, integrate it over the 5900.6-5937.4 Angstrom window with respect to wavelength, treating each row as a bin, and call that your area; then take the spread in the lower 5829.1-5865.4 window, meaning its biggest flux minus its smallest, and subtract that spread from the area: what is 332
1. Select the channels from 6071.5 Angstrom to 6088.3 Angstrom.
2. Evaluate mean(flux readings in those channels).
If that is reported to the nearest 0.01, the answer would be 9.58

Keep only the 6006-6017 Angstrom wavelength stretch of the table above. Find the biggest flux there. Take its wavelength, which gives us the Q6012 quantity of 6011.03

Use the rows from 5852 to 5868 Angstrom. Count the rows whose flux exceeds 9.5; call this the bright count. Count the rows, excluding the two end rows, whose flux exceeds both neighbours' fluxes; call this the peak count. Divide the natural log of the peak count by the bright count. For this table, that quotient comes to 1.1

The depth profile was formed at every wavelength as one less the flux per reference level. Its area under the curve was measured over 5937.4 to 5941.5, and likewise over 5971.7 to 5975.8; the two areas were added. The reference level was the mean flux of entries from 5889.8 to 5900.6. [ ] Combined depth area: -6.34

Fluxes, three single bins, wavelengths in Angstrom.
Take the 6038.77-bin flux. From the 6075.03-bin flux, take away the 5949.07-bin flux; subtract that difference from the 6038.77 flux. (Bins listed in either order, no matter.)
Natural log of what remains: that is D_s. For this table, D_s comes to 2.27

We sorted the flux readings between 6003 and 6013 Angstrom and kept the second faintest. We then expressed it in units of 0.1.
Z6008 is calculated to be 90.4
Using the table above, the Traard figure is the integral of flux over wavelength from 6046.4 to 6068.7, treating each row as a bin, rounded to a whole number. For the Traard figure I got 213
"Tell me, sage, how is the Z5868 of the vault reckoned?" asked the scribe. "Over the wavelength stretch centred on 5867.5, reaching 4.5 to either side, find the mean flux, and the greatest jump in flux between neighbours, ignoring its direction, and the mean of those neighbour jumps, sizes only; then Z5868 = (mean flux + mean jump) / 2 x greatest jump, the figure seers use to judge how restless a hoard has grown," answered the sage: 5.9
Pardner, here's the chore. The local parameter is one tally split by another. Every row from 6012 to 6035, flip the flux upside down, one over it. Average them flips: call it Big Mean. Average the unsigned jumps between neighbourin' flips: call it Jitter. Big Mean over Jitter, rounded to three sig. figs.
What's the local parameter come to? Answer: 27.7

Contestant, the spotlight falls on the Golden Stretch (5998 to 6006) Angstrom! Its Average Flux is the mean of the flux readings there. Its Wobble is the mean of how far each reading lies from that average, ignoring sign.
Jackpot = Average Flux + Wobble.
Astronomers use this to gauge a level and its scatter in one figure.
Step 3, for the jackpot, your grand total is 9.6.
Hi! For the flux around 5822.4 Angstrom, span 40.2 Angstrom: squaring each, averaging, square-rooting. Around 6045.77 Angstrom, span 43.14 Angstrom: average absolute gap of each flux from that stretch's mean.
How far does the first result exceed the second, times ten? 90.8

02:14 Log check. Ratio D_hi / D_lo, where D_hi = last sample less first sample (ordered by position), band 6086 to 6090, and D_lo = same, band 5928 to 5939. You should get -2.9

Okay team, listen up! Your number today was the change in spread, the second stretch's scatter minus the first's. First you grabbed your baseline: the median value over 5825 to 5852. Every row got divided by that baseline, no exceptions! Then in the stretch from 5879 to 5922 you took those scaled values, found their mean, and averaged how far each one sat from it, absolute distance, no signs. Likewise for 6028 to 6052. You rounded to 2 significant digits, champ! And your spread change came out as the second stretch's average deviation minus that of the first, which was -0.14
